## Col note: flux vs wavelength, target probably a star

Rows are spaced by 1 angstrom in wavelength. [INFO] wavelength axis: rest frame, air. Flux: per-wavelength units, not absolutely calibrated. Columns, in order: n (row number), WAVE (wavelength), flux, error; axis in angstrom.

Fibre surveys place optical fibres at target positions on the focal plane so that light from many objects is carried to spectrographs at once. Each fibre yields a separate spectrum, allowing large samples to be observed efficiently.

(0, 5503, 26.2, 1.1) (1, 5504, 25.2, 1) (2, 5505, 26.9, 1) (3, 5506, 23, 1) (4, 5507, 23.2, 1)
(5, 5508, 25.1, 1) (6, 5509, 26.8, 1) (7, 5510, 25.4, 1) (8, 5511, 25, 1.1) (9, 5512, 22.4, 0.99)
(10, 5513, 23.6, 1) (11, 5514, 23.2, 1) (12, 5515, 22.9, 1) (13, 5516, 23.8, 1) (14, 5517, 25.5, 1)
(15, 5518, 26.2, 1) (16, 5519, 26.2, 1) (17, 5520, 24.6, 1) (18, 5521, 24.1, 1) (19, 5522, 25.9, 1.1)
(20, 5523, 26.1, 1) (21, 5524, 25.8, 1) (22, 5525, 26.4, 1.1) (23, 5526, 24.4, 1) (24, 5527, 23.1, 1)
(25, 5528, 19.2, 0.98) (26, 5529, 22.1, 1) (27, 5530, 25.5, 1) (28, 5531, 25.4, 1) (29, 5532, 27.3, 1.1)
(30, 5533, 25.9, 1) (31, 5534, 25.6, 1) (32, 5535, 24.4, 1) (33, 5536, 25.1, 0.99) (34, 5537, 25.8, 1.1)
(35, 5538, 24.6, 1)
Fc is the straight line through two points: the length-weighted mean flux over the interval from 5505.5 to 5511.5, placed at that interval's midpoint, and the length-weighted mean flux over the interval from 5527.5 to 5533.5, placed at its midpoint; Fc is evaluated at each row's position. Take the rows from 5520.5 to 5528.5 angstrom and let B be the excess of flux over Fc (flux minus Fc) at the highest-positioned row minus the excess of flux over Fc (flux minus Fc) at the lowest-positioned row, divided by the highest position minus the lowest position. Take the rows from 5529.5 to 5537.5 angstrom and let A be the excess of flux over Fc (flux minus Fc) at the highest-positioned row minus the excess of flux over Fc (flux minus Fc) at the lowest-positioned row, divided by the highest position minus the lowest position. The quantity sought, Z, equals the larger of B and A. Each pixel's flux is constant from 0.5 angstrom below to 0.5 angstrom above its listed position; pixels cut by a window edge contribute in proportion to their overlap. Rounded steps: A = 0.1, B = -0.7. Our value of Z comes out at 0.07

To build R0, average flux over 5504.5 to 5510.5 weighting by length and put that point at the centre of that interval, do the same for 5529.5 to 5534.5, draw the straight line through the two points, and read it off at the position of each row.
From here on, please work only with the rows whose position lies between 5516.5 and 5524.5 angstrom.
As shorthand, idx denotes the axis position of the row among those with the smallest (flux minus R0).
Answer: 5521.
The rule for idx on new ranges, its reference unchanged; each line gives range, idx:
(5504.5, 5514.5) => 5512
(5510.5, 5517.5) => 5512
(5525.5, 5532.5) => 5528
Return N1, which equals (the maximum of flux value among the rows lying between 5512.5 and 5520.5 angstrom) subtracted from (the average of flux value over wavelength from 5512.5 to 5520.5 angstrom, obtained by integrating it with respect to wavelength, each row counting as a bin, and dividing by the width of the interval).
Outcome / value -1.7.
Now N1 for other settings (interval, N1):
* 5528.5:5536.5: -2.1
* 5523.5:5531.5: -2.4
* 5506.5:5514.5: -2.5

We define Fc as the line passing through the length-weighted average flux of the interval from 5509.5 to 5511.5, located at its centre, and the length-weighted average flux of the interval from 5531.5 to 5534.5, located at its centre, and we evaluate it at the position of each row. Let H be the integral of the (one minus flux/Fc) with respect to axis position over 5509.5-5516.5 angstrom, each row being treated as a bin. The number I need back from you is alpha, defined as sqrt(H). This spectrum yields 0.66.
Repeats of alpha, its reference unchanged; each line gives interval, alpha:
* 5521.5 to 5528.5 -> 0.63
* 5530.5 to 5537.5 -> 0.42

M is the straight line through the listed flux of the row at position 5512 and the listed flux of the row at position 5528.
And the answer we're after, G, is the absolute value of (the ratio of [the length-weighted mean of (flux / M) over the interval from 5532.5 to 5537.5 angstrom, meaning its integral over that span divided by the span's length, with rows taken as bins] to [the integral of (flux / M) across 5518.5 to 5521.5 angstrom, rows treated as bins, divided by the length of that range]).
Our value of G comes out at 1.19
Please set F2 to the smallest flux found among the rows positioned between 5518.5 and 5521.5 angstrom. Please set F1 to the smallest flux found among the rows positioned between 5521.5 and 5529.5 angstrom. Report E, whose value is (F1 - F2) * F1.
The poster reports -94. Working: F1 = 19.2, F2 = 24.1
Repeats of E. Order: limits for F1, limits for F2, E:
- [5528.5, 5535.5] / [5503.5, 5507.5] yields -20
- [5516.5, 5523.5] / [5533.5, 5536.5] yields -7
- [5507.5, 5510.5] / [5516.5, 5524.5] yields 25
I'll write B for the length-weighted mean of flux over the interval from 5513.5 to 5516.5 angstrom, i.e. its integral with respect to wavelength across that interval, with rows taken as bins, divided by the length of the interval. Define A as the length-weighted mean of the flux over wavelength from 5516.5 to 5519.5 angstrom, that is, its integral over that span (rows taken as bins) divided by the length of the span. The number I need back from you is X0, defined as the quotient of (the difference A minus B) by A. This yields 0.10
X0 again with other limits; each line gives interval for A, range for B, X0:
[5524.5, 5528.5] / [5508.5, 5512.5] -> -0.07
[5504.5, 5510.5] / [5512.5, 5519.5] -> 0.02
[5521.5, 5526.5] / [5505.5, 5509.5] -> 0.05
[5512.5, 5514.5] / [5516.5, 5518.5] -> -0.10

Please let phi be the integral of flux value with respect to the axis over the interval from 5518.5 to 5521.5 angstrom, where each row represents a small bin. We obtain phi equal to 75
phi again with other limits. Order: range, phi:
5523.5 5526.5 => 77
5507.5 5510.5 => 77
